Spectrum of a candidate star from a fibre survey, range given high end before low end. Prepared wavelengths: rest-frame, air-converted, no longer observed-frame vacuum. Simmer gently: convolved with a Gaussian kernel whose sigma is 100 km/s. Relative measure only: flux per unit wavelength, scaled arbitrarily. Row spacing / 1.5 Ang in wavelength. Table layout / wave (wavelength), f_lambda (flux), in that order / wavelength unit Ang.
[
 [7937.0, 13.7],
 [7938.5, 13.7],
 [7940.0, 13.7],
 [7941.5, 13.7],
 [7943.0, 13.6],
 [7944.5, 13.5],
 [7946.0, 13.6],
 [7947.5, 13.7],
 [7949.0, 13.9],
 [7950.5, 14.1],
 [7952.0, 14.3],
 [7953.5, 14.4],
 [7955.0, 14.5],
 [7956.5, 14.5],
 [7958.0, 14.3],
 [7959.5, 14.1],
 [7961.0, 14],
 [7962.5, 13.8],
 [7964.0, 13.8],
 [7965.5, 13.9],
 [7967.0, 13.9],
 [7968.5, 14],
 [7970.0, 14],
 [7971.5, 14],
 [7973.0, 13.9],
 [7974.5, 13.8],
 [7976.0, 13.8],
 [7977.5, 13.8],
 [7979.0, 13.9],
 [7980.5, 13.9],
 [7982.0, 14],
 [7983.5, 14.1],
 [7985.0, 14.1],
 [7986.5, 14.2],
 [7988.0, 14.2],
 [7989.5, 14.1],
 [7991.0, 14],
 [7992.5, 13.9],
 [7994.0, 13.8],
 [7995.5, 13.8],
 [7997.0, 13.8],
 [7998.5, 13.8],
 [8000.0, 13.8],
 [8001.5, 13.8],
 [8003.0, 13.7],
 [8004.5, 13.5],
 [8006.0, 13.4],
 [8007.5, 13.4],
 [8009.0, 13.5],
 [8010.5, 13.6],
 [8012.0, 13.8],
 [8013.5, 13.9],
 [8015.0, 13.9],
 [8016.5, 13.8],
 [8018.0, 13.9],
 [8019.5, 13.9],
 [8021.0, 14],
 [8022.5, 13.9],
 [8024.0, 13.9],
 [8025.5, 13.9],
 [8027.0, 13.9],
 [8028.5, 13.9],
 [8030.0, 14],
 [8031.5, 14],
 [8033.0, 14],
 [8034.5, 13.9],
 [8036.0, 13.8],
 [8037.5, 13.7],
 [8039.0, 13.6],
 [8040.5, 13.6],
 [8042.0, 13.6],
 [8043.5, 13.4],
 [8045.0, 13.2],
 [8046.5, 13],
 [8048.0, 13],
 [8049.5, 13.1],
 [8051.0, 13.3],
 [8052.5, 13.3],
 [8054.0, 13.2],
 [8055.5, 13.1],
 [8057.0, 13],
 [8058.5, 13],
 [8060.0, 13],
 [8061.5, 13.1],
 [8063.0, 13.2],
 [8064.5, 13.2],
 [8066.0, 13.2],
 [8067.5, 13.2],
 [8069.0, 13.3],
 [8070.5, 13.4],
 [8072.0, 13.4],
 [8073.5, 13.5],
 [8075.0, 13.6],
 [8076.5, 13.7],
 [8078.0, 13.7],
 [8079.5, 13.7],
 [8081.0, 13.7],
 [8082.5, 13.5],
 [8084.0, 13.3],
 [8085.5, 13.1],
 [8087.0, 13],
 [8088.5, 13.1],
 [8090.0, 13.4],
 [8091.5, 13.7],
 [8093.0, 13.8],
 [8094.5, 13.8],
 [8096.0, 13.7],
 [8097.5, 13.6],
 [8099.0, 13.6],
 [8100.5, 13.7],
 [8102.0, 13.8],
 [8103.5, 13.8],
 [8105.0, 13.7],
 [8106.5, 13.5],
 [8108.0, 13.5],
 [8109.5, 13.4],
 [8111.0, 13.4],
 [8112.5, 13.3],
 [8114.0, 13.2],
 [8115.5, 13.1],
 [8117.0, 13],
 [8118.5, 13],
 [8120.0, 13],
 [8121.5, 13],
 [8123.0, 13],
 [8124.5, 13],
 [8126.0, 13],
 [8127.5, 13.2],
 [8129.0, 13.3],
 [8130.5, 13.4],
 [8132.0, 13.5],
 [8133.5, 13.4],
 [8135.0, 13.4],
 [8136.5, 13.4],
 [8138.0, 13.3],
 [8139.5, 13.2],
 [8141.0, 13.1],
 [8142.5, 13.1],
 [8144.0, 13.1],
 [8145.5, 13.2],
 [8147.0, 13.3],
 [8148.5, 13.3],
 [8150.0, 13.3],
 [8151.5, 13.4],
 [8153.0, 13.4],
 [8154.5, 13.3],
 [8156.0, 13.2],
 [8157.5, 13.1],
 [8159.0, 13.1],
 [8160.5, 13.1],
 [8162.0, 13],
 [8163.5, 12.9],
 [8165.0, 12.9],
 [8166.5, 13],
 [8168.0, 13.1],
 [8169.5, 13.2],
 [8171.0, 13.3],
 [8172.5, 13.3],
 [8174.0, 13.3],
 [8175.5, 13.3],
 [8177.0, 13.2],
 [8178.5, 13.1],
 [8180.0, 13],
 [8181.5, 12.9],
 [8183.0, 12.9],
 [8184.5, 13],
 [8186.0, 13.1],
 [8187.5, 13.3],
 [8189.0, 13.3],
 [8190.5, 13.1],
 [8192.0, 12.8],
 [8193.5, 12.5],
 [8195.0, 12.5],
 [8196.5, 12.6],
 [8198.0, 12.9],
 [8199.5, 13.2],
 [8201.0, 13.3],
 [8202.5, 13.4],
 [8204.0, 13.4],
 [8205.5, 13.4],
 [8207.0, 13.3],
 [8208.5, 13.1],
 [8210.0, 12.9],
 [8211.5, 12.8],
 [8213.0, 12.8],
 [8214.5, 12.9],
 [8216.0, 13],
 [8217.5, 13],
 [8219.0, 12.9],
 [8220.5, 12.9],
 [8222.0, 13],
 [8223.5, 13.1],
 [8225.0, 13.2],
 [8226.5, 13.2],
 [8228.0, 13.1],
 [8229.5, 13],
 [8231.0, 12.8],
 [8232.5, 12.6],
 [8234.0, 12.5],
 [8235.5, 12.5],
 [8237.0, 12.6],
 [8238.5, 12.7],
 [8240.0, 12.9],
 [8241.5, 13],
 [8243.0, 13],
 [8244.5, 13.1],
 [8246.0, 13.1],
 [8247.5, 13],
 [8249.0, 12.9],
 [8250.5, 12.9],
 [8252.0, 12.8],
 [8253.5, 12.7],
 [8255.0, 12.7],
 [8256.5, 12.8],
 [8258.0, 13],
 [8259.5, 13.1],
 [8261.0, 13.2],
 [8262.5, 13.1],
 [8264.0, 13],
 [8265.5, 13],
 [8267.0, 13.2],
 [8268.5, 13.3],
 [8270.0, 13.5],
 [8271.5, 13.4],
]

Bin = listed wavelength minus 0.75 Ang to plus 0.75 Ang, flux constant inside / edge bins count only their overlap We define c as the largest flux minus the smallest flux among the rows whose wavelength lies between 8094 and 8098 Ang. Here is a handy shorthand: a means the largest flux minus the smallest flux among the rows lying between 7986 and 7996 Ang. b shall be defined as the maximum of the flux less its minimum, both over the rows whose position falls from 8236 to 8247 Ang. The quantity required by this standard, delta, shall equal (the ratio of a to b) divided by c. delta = 4.0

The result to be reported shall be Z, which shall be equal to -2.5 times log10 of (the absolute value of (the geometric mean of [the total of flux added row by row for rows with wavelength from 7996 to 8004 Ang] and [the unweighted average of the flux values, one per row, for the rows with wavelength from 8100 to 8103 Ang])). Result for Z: -3.7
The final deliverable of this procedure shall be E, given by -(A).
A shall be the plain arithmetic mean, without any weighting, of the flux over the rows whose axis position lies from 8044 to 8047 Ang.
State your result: -13.1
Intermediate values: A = 13.1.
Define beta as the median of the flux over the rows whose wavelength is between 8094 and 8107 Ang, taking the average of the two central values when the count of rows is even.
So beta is 13.7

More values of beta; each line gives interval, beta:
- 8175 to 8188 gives 13.1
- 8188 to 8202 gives 12.9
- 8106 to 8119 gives 13.3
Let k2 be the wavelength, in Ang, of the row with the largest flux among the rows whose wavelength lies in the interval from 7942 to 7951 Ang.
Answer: 7950.5 Ang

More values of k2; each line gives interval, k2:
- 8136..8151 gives 8136.5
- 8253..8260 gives 8259.5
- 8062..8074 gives 8073.5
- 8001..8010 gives 8001.5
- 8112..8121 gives 8112.5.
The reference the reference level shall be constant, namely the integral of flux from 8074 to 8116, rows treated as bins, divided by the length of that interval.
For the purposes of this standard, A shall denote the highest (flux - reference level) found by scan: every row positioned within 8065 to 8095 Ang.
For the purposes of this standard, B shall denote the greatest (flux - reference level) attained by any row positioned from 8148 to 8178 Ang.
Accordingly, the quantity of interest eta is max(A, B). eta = 0.28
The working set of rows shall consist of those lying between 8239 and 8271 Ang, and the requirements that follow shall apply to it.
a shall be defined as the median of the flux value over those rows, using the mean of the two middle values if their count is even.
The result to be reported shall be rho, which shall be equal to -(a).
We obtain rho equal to -13.0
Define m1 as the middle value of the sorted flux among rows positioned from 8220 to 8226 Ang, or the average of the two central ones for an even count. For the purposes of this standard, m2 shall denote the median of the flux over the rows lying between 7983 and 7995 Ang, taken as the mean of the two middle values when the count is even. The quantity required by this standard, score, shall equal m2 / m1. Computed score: 1.08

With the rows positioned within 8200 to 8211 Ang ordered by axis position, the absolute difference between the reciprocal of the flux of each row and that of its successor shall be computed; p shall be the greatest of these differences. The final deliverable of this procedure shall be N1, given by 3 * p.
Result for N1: 0.0036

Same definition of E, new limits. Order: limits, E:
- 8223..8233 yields -13.0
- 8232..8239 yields -12.6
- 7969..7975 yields -13.9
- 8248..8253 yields -12.9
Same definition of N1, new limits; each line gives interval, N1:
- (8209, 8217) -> 0.0018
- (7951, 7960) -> 0.0030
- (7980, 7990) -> 0.0015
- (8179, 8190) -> 0.0034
